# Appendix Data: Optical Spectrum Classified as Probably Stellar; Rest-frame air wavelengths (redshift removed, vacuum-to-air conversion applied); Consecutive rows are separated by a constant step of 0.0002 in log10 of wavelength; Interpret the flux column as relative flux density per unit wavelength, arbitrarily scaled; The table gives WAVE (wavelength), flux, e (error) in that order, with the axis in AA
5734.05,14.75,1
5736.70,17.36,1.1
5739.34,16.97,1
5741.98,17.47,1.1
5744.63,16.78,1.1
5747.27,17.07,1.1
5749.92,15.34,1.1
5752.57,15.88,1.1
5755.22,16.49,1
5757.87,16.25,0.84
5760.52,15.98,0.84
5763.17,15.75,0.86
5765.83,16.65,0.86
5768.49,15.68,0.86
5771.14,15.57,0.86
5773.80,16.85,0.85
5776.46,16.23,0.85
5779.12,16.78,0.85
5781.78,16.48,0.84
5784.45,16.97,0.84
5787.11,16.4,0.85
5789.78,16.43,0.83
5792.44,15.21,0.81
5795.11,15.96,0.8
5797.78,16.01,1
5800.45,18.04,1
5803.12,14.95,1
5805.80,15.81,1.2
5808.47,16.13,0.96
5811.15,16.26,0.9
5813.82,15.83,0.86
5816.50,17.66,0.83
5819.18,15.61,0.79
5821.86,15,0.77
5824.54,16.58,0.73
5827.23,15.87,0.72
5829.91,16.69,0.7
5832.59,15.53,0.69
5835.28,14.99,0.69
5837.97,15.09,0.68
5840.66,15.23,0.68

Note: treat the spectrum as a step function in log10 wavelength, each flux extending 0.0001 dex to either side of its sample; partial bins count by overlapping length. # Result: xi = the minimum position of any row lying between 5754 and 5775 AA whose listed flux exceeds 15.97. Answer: 5755.22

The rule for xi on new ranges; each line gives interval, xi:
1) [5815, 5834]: 5816.50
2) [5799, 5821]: 5800.45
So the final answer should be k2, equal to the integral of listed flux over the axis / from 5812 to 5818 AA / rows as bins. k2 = 100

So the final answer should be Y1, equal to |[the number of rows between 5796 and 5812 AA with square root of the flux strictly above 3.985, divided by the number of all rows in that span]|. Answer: 0.7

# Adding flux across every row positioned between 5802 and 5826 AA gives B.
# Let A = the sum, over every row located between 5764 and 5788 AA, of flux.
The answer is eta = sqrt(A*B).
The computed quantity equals 146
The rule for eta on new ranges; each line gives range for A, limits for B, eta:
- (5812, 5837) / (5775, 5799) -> 145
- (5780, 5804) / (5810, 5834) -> 146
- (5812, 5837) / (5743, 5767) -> 145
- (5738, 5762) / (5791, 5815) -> 146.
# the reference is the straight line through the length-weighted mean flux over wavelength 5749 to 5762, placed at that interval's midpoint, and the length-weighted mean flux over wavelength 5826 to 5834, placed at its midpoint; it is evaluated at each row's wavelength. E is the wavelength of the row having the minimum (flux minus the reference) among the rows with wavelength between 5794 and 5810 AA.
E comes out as 5803.12 AA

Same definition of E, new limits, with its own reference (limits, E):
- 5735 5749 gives 5744.63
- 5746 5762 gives 5749.92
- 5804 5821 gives 5819.18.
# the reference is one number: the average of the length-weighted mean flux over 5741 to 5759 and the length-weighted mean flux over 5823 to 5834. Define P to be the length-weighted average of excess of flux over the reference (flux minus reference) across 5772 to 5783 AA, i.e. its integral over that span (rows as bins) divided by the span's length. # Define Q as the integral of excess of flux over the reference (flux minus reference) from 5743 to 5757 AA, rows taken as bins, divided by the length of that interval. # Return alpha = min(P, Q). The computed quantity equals 0.04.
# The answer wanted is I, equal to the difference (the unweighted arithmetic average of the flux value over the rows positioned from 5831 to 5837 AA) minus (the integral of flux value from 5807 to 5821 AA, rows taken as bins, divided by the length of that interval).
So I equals -1.0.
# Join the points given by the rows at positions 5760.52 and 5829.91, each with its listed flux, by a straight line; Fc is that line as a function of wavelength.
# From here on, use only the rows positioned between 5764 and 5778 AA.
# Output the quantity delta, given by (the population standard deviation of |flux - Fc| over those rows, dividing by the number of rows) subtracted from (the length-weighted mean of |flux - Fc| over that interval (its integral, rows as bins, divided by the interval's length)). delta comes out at 0.24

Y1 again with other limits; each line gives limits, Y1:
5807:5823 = 0.5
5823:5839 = 0.3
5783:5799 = 0.8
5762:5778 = 0.5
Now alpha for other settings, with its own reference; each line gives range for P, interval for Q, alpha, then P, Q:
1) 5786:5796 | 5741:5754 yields -0.30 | -0.30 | 0.19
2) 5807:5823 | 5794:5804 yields -0.20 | -0.20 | 0.01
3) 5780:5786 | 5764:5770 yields -0.18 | 0.42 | -0.18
